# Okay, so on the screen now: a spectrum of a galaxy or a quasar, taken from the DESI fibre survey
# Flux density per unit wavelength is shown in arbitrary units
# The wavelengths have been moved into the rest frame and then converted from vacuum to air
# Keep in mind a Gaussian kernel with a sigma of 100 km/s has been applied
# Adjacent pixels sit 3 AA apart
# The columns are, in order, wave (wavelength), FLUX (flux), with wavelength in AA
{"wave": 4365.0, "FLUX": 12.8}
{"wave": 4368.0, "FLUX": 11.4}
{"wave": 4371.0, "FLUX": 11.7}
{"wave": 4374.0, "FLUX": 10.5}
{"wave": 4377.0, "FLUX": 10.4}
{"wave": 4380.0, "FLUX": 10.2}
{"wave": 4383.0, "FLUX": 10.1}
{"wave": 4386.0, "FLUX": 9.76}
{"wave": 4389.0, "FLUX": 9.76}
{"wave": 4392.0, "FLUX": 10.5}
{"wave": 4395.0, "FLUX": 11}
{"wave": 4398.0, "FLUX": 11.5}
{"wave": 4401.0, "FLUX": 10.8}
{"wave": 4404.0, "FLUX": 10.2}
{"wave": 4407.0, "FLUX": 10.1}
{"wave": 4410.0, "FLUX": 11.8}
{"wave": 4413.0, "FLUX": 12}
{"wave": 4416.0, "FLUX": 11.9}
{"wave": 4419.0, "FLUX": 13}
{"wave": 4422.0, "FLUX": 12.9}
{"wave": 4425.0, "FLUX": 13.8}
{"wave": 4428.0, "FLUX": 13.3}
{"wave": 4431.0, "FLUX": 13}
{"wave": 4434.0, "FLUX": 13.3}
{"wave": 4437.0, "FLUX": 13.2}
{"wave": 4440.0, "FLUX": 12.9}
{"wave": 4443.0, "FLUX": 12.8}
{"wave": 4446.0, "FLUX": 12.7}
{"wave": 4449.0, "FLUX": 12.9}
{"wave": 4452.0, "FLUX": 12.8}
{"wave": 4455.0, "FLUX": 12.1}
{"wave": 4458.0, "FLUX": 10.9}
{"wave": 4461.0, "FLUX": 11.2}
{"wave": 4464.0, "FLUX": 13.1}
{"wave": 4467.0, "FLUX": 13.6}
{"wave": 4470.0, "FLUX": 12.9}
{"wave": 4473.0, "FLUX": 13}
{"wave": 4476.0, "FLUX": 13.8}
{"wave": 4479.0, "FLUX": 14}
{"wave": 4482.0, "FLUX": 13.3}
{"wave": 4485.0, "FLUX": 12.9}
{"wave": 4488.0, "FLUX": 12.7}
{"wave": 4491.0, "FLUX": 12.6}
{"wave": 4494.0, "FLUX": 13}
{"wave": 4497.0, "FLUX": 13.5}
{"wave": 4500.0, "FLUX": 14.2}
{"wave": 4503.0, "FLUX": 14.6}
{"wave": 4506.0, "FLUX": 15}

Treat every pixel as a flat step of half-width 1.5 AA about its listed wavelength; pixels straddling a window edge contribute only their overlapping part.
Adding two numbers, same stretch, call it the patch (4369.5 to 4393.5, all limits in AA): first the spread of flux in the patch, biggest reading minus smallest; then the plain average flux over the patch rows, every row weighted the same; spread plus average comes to 12.3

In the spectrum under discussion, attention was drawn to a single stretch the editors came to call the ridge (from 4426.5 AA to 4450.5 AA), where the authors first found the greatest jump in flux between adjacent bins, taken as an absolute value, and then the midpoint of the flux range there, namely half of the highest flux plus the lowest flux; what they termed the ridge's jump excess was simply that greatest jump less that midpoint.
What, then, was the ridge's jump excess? -12.7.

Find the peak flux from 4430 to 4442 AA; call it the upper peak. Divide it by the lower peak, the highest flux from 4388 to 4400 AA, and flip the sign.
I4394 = -1.16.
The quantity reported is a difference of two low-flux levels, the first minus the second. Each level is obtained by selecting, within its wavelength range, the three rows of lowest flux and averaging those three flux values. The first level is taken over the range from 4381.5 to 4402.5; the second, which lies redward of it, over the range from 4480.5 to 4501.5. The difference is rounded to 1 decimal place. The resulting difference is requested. -2.9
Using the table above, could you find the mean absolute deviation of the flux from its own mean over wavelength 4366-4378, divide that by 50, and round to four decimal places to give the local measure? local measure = 0.0110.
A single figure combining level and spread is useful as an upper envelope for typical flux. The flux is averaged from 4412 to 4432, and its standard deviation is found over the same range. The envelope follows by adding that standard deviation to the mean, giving 13.5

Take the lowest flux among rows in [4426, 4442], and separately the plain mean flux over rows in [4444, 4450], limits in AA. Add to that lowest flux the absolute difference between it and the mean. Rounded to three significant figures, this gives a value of 13.0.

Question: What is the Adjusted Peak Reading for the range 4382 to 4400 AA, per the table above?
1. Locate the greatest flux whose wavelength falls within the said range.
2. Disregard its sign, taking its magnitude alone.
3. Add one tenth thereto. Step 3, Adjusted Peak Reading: 11.6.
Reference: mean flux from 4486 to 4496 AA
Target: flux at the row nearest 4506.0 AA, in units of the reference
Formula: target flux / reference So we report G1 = 1.17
